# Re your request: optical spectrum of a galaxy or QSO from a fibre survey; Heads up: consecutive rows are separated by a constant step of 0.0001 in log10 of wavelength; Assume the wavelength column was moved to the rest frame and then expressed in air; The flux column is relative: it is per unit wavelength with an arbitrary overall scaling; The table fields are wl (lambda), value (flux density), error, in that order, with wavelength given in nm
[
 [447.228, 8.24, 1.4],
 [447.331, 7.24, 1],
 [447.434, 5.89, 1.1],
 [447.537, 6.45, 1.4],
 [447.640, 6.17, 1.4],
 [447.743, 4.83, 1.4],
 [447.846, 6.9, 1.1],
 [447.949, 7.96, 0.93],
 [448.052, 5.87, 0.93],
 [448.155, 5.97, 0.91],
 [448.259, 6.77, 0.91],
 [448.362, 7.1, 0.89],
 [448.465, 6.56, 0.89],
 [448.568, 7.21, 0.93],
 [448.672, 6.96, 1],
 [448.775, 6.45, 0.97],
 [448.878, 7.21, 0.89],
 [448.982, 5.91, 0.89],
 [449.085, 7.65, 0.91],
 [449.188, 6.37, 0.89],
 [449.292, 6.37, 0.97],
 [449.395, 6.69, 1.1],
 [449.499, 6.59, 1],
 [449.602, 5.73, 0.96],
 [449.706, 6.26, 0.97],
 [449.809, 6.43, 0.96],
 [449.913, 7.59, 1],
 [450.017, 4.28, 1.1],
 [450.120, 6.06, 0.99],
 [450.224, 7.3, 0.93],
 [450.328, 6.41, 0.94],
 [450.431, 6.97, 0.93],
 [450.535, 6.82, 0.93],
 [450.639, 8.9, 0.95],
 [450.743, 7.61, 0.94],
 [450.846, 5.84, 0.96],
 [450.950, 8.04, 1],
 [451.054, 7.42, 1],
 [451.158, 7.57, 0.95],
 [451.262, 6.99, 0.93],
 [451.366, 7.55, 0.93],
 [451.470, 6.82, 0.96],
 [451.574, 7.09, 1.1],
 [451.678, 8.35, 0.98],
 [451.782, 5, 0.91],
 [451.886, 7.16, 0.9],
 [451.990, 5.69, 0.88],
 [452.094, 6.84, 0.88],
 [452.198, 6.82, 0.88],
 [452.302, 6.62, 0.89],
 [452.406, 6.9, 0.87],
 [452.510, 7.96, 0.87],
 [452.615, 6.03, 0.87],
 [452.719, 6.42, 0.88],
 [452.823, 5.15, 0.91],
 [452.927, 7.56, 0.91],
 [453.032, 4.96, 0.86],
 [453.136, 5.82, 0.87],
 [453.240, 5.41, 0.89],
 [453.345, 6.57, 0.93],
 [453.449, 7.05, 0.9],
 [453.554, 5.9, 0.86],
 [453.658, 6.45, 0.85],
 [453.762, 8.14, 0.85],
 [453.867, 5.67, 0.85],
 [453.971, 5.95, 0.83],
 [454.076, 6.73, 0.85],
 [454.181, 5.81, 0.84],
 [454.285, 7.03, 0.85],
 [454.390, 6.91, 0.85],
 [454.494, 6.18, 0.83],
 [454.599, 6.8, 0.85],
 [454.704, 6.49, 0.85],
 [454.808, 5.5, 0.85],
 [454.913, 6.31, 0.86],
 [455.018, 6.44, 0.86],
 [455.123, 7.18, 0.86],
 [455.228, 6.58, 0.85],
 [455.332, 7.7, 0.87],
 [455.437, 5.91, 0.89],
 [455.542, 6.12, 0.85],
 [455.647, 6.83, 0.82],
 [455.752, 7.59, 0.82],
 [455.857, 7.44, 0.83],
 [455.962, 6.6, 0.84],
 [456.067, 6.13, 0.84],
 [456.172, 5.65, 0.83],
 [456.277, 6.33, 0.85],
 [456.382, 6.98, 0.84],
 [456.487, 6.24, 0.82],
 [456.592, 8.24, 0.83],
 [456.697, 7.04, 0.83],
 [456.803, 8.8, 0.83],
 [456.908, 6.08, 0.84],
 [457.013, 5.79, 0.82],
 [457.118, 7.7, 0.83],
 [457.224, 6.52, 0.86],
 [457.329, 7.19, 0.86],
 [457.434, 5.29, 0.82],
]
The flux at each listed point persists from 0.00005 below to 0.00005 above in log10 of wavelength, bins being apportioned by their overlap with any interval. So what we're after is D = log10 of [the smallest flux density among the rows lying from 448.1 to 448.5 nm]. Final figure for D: 0.78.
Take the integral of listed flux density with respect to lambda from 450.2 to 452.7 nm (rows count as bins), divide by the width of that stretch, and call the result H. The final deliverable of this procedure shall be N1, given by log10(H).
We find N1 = 0.846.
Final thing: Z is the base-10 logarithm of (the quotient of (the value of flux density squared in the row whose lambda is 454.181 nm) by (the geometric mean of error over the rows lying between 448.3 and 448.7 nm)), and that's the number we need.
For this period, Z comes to 1.562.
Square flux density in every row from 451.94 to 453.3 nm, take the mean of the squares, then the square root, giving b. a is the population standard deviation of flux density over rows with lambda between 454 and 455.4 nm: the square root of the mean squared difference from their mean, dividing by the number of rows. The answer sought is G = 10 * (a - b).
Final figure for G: -58.3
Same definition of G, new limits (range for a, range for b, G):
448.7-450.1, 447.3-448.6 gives -57.5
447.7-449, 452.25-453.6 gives -56.3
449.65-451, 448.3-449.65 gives -55.9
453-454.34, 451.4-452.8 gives -59.9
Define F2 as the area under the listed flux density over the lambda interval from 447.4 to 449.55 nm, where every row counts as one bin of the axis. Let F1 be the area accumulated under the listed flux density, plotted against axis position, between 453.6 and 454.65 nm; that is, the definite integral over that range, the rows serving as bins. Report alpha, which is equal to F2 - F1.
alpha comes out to 7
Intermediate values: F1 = 7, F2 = 14.1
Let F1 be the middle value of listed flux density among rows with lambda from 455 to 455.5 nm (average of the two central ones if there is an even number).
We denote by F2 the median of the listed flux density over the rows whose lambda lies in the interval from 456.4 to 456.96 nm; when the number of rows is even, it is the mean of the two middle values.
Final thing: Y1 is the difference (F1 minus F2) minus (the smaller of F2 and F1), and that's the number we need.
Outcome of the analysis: -7.0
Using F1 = 6.58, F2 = 7.04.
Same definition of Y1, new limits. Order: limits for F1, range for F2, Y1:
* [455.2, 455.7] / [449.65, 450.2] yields -5.9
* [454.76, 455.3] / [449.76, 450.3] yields -6.4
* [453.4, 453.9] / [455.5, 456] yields -6.8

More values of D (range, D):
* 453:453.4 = 0.70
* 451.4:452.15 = 0.70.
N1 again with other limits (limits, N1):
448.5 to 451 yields 0.828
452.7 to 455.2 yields 0.803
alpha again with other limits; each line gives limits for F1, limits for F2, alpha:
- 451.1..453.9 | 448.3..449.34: -11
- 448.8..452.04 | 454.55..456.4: -10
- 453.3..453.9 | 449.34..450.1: 1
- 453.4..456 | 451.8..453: -9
